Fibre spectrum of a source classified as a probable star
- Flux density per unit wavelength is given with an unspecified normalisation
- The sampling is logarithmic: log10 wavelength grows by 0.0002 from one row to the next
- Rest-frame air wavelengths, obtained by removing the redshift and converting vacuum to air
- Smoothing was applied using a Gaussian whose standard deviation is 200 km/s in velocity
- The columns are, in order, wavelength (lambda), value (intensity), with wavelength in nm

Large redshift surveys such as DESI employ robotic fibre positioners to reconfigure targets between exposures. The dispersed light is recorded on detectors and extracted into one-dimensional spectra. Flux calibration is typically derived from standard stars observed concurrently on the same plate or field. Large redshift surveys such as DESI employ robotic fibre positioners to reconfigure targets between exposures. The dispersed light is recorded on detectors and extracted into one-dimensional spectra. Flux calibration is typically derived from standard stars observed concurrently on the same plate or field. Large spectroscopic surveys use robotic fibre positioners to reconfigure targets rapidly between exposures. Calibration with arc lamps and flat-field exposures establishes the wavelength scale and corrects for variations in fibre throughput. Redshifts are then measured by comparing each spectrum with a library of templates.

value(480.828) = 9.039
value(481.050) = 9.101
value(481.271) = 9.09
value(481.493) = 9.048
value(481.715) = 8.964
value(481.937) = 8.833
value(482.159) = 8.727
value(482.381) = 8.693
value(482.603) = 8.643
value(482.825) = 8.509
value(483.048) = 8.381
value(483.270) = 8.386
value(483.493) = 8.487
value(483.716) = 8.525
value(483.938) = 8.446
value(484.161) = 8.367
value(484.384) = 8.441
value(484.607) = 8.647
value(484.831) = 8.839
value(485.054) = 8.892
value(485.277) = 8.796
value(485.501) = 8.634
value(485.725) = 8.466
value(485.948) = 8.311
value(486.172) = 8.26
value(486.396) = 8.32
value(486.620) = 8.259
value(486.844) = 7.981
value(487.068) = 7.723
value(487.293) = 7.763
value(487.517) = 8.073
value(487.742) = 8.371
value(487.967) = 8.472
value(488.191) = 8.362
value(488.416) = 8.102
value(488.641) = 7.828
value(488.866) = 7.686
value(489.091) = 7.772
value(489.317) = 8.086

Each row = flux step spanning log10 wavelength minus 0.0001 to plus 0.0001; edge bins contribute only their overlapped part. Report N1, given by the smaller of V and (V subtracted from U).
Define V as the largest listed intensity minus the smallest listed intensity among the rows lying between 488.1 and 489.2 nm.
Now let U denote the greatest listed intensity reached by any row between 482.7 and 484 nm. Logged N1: 0.68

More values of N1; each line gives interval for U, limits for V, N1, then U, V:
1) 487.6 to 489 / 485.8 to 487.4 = 0.60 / 8.472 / 0.60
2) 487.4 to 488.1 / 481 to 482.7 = 0.46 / 8.472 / 0.46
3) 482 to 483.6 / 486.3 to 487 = 0.34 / 8.727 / 0.34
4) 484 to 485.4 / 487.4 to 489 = 0.79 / 8.892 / 0.79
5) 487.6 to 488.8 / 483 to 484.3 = 0.16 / 8.472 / 0.16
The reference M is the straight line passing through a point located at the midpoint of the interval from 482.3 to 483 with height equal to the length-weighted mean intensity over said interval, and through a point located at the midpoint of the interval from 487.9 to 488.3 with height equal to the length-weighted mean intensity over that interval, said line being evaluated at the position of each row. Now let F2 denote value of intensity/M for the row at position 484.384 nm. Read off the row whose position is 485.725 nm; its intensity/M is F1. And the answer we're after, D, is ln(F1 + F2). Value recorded 0.686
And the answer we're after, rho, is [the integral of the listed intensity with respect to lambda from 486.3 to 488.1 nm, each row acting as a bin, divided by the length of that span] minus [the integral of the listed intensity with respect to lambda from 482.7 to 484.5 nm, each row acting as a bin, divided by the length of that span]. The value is -0.32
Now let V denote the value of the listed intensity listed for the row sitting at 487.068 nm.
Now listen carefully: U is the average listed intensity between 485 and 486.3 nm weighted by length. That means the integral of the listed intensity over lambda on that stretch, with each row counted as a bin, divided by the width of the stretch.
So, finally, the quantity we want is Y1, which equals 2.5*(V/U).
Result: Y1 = 2.26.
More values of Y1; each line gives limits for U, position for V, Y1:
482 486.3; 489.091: 2.27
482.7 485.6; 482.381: 2.54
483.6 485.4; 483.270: 2.43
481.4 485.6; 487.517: 2.34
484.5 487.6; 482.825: 2.55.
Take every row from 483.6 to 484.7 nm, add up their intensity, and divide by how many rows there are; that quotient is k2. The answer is 8.5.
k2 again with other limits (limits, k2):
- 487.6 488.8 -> 8.2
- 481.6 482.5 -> 8.8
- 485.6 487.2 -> 8.2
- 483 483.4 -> 8.4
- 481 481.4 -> 9.1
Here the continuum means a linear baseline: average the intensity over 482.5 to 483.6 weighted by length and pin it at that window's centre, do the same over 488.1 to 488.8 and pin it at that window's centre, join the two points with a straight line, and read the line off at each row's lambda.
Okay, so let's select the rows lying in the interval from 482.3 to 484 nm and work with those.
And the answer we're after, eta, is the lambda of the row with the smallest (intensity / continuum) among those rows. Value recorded 483.048 nm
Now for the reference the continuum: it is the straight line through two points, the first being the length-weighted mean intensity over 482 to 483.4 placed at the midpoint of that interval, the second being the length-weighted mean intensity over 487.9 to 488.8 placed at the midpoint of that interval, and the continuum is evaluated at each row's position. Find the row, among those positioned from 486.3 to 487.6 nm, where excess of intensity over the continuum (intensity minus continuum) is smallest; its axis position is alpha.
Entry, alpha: 487.068 nm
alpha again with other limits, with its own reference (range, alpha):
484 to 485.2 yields 484.161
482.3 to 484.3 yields 483.048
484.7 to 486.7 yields 486.172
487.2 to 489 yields 487.293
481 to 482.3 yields 482.159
